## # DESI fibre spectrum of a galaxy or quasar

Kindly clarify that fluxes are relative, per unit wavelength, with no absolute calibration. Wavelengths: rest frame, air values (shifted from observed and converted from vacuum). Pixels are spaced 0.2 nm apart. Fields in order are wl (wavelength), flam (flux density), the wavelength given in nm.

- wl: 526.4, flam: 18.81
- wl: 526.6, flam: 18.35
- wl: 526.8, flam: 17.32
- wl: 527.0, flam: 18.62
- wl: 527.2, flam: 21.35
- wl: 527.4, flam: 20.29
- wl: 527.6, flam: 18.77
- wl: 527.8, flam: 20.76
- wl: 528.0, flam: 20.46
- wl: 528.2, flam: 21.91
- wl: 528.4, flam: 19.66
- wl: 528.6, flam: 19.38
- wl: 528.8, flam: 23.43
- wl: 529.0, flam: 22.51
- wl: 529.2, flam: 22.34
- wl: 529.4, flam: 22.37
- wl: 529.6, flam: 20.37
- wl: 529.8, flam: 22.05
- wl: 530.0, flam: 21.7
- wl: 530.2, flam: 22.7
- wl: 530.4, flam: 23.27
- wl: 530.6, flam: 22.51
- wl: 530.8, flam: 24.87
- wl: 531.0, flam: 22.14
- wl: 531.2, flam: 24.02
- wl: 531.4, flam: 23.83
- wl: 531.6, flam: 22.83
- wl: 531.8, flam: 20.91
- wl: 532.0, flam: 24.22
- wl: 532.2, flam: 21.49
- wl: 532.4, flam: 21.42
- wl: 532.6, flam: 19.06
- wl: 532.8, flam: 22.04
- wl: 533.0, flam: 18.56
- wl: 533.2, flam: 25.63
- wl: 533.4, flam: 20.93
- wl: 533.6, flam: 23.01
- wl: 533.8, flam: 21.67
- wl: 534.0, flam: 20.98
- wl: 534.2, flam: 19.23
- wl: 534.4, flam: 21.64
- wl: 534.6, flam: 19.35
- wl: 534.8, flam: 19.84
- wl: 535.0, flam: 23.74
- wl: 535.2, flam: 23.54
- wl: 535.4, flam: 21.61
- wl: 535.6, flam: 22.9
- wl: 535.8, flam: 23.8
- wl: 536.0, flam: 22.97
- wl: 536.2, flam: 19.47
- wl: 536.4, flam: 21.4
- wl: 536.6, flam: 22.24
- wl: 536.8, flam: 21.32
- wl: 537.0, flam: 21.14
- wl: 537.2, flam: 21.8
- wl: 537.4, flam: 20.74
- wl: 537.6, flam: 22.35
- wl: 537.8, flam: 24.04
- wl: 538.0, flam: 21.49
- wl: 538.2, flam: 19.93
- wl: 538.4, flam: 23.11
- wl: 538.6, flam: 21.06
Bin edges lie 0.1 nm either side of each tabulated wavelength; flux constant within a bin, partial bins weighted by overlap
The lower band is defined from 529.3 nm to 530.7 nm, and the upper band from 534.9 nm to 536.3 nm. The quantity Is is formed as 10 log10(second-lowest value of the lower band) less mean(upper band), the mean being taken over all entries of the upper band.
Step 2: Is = -9.2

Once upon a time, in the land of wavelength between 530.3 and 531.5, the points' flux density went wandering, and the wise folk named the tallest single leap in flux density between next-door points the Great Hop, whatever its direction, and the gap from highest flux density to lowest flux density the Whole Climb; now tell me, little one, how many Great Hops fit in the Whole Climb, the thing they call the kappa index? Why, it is 1.00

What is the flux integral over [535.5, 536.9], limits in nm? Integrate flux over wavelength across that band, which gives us 31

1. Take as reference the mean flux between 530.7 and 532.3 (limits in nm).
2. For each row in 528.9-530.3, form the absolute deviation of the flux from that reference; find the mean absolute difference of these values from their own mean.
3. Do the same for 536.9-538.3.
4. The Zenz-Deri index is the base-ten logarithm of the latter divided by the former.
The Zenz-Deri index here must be 0.1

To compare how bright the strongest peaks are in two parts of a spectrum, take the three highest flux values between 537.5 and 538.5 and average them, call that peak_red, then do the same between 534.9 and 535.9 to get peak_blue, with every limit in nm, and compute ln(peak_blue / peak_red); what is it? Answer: 0.022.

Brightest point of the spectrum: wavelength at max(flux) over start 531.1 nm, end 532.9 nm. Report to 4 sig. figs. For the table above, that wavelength 532.0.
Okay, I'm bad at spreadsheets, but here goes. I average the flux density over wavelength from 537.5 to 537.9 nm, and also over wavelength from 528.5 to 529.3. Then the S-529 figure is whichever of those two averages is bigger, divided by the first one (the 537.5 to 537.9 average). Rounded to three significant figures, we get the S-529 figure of 1.00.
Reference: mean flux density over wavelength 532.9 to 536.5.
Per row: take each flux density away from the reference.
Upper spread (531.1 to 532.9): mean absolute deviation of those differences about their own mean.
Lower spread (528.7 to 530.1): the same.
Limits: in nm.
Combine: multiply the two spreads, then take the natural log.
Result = -0.2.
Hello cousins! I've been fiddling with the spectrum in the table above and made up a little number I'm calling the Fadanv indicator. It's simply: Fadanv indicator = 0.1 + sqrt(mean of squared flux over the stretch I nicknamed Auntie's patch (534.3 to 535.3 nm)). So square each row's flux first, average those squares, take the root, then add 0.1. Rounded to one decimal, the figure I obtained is 21.8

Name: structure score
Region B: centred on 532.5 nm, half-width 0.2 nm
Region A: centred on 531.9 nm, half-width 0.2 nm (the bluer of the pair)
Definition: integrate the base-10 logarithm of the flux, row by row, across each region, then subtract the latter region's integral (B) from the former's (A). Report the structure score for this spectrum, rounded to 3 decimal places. 0.019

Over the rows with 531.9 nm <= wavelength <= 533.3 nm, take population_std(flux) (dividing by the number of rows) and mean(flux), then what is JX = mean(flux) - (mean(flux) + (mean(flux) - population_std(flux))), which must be -19.4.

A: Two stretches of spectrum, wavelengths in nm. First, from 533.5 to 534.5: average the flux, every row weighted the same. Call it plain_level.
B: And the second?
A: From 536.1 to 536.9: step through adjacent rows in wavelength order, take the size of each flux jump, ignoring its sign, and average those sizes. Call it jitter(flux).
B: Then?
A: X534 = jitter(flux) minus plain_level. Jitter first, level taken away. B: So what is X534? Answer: -20.1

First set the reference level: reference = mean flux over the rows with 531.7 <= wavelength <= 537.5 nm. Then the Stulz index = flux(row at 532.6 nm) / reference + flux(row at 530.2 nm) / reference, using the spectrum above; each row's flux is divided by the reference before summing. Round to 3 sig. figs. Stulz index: 1.93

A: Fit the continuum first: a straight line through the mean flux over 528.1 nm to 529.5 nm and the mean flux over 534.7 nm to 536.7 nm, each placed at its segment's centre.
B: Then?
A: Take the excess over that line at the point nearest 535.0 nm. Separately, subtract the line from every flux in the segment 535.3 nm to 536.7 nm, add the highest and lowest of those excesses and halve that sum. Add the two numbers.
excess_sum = 1.1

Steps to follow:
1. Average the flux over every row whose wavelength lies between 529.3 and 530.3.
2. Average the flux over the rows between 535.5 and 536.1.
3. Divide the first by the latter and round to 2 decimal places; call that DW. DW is 0.94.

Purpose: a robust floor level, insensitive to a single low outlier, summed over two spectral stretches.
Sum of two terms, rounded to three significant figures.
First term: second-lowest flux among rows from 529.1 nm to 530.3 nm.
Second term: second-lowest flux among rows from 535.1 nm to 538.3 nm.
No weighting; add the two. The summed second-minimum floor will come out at 41.6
